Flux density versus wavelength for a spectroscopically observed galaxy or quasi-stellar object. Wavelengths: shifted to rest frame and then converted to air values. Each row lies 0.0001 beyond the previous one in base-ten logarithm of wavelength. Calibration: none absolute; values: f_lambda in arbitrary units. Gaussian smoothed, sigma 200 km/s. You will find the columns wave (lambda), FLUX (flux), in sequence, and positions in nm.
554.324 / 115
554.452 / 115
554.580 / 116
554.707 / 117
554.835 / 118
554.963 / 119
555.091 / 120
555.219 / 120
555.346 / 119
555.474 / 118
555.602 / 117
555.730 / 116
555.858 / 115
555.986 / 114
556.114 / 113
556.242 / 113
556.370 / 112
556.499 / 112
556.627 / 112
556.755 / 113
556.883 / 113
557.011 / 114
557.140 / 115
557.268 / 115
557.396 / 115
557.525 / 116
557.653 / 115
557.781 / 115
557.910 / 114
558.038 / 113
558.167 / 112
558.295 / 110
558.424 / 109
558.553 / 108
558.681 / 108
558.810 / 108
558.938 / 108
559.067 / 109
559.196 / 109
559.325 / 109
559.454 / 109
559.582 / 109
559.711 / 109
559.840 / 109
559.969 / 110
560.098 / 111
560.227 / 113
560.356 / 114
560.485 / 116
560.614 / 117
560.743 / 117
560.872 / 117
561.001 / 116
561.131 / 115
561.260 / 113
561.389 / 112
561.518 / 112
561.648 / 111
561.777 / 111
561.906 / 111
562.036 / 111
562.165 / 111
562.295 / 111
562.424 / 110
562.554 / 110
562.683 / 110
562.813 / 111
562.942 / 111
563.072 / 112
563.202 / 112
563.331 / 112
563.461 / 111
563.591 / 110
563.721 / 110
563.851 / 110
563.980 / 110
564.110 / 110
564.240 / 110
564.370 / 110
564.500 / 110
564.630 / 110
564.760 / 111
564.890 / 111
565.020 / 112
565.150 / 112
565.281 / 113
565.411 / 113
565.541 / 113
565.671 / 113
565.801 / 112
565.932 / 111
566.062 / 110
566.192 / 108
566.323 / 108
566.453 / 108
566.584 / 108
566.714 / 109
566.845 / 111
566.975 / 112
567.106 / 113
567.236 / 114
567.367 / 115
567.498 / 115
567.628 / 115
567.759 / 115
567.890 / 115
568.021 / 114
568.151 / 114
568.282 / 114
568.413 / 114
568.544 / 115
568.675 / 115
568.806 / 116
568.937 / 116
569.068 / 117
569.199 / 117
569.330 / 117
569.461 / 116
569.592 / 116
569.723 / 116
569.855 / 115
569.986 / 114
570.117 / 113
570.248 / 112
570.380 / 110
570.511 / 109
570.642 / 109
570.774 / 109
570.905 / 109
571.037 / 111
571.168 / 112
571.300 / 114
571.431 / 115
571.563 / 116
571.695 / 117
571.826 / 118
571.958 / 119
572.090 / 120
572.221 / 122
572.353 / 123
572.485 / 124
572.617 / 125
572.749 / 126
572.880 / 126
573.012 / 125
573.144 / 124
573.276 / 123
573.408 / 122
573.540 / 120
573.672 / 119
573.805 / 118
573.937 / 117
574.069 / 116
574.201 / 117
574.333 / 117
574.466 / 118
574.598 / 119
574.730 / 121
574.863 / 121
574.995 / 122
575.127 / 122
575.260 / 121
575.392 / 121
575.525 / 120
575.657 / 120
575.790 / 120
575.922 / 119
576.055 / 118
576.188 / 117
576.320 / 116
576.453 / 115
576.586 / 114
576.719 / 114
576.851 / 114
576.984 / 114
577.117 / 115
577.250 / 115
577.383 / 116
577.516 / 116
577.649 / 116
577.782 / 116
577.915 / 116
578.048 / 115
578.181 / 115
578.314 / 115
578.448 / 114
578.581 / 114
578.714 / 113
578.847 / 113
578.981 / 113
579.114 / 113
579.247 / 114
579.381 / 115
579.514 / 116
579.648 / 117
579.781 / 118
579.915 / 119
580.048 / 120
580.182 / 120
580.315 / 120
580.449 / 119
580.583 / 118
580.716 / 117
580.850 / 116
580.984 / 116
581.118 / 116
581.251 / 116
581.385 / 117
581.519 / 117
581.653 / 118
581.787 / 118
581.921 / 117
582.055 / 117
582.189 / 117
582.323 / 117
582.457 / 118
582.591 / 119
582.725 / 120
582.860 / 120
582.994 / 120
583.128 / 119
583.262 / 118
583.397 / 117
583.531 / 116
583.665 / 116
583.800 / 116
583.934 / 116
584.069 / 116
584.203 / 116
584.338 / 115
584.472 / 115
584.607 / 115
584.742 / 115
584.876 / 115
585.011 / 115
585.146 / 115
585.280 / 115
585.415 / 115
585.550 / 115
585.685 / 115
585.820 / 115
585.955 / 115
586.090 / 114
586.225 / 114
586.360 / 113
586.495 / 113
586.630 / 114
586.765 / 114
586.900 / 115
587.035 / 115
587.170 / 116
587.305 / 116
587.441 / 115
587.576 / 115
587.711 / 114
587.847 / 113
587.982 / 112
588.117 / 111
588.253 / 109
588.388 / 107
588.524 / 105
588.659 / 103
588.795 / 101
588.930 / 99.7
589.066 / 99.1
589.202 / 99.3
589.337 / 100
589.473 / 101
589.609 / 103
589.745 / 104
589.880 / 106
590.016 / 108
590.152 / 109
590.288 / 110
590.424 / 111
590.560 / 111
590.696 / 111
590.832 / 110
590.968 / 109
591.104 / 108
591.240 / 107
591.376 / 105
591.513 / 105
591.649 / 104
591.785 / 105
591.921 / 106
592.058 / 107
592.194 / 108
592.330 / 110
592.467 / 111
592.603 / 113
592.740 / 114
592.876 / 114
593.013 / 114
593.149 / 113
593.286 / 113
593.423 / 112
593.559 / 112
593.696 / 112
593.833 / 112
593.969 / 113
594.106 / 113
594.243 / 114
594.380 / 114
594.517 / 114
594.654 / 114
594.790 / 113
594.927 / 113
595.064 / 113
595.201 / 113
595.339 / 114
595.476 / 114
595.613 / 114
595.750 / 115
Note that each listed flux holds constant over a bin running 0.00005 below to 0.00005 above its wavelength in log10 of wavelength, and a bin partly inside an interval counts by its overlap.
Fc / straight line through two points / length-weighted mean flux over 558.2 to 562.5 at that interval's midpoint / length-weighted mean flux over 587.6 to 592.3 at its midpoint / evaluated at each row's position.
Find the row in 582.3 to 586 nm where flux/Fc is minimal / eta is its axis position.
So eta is 584.338 nm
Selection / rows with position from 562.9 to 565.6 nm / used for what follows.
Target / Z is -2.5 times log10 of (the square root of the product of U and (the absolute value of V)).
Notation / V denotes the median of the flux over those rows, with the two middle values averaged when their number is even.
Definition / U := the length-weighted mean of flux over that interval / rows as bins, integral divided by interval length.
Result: -5.11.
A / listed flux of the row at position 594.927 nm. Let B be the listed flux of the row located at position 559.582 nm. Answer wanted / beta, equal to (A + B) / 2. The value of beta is 111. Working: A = 113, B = 109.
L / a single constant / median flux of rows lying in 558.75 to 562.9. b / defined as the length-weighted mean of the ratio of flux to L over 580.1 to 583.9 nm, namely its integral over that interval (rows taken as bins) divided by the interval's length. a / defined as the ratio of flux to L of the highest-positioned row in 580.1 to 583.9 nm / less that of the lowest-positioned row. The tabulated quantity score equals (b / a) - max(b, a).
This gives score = -30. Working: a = -0.036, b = 1.06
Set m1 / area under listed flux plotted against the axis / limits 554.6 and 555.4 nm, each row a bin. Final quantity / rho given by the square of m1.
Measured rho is 9030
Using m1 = 95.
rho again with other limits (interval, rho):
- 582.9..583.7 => 8901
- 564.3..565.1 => 7845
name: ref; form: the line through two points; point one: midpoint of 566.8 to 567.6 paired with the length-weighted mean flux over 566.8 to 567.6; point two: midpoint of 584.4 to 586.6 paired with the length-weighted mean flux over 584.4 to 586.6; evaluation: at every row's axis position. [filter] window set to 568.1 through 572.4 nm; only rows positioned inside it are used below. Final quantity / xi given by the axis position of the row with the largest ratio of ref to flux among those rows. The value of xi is 570.905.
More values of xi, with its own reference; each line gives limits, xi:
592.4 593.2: 592.467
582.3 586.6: 586.495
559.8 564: 559.840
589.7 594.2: 591.649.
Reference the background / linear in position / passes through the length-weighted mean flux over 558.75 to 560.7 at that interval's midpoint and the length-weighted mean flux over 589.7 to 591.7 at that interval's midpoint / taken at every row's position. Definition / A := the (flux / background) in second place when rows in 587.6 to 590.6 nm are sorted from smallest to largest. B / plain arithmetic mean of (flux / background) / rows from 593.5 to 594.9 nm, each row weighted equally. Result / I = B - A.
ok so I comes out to 0.13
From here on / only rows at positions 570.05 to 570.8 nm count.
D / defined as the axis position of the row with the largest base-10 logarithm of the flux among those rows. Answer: 570.117 nm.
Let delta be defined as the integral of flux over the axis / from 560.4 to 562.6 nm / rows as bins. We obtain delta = 249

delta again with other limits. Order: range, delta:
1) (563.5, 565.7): 244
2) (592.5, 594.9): 272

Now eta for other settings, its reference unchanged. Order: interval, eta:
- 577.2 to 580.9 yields 578.714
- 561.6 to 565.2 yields 562.424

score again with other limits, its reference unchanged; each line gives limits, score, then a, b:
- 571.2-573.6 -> 19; 0.054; 1.09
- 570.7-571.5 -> 18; 0.054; 1.01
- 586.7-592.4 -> -28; -0.036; 0.97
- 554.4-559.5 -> -20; -0.054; 1.02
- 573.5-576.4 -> -31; -0.036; 1.07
